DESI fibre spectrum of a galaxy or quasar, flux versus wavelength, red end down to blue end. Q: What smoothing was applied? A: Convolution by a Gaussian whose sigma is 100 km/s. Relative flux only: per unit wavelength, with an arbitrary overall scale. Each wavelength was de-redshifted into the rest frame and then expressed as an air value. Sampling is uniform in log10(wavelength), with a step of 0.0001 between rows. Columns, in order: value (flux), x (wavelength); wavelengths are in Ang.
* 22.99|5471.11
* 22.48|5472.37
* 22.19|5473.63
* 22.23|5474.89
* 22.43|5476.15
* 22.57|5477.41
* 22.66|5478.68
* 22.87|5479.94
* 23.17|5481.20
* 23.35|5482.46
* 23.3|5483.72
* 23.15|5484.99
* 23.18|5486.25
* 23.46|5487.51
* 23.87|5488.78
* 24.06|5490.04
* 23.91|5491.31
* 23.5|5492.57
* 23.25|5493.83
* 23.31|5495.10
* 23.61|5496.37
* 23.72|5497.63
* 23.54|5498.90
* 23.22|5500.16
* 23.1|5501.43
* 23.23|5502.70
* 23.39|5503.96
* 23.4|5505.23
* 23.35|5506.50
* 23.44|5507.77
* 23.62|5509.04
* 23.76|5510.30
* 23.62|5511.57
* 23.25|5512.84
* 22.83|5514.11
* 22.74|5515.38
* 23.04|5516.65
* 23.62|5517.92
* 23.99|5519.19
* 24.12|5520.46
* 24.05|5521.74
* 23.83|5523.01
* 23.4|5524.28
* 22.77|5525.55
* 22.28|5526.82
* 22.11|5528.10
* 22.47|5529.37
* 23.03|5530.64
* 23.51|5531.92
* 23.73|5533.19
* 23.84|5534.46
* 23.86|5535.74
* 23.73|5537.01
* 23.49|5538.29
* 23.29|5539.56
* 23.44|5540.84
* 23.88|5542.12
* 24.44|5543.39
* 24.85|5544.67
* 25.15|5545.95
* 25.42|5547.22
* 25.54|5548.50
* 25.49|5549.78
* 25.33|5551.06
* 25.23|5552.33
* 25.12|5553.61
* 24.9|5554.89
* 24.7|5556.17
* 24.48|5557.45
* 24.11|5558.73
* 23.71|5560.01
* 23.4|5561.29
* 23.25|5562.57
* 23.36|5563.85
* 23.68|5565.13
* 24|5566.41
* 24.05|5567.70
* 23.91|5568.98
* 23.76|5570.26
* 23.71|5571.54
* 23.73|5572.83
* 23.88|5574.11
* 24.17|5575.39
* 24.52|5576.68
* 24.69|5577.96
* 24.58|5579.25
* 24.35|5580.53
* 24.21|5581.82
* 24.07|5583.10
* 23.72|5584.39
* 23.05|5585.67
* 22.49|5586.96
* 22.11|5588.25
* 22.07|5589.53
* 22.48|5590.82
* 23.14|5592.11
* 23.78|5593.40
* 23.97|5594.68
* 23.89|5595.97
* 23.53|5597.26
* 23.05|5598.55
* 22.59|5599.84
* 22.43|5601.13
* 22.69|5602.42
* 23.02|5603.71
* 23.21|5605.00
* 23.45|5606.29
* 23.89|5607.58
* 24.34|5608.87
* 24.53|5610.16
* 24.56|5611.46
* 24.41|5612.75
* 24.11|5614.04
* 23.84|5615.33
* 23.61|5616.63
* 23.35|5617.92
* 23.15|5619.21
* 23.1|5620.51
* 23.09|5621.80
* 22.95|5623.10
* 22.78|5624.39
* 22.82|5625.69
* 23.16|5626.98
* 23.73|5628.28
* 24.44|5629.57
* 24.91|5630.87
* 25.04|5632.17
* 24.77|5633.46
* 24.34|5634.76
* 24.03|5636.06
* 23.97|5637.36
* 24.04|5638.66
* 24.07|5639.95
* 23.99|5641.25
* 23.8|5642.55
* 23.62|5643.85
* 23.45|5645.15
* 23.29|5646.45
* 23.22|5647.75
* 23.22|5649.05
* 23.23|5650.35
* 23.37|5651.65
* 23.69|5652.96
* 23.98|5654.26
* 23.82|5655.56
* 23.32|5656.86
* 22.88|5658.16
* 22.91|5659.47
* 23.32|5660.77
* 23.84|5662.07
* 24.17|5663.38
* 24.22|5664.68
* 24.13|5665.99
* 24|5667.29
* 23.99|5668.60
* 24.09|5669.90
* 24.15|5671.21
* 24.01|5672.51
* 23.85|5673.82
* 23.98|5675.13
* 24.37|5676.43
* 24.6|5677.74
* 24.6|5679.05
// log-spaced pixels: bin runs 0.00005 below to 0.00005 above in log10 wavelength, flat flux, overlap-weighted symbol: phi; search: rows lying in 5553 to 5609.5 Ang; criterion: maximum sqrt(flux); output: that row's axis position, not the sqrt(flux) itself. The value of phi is 5553.61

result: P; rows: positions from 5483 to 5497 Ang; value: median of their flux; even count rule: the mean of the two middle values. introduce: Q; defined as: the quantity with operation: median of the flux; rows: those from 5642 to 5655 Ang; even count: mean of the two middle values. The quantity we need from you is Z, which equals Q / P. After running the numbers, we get 1.00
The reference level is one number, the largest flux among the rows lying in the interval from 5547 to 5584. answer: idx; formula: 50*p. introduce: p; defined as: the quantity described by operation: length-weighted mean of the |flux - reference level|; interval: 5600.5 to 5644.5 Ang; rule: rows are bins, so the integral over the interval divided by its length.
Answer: 90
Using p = 1.80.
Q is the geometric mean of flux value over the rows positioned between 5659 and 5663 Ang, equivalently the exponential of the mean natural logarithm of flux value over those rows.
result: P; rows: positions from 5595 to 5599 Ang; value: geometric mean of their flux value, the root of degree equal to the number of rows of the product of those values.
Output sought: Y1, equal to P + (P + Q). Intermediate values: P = 23.5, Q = 23.4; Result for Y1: 70.3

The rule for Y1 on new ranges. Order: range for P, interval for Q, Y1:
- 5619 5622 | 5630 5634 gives 71.1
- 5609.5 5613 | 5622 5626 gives 71.8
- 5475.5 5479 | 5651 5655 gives 68.8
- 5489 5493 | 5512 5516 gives 70.6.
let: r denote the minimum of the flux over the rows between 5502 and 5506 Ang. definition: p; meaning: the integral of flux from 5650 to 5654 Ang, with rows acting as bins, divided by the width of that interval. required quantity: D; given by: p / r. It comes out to 1.01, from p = 23.5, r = 23.23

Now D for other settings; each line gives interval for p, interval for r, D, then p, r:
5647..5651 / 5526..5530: 1.05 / 23.2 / 22.11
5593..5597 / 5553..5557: 0.97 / 23.9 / 24.7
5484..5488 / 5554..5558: 0.95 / 23.3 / 24.48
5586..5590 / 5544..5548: 0.90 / 22.3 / 24.85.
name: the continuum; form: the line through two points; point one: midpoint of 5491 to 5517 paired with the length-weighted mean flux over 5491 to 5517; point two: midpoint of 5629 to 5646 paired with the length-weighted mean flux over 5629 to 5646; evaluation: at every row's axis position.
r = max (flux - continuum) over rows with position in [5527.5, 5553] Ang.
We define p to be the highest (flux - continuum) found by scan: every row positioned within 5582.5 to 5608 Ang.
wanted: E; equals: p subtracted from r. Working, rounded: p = 0.22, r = 1.9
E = 1.7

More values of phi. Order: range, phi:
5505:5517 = 5510.30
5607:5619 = 5611.46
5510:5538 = 5520.46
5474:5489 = 5488.78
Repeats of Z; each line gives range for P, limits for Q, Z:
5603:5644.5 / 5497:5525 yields 0.98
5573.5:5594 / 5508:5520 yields 0.99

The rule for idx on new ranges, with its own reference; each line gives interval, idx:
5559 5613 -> 97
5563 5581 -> 76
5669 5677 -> 74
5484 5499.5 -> 100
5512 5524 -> 102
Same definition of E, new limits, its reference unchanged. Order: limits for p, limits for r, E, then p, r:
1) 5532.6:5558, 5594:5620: -1.4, 1.90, 0.5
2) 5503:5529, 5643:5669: -0.8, 0.65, -0.1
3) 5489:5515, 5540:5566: 1.1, 0.77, 1.9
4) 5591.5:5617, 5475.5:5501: 0.2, 0.54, 0.8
